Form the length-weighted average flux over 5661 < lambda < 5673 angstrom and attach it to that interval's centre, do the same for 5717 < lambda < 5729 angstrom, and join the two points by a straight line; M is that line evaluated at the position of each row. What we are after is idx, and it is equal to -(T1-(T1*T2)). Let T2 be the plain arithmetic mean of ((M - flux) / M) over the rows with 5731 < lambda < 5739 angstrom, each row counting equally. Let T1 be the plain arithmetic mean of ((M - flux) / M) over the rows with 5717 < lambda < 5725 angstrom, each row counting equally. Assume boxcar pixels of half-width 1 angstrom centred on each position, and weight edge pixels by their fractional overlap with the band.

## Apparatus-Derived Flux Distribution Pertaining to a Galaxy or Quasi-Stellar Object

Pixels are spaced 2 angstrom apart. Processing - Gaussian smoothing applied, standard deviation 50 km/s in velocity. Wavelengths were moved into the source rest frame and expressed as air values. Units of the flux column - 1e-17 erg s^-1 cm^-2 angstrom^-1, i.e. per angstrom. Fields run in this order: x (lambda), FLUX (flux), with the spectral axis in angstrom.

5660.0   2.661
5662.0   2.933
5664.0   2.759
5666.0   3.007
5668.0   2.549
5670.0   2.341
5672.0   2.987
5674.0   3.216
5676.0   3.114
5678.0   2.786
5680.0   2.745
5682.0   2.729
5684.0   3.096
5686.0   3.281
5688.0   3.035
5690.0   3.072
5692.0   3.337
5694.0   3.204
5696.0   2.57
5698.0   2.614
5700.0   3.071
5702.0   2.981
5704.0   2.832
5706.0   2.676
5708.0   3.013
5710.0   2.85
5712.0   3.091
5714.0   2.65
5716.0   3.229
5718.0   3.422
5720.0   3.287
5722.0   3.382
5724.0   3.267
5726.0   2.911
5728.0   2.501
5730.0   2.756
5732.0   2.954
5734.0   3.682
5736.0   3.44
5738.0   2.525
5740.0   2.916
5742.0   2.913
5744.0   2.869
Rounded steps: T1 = -0.072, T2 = 0.017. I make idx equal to 0.07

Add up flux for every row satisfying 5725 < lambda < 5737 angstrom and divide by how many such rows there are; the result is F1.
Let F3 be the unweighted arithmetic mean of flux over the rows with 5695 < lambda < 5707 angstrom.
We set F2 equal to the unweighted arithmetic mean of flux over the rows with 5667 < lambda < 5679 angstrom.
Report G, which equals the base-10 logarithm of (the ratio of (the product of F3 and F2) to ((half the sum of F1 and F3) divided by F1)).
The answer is 0.92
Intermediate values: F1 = 3.04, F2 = 2.83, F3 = 2.79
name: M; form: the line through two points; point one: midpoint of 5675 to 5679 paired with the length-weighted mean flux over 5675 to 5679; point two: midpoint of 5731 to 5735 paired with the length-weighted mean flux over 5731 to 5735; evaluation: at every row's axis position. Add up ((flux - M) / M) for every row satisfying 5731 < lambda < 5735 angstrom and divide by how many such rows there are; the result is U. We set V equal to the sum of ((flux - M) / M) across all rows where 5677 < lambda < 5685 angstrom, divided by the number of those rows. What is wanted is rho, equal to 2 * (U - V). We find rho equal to 0.09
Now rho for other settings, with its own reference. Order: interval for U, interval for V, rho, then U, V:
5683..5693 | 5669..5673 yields 0.26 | 0.047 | -0.08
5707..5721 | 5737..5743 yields 0.27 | -0.037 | -0.17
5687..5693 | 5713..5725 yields 0.09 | 0.037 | -0.01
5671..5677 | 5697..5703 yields 0.26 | 0.060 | -0.07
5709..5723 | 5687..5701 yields 0.00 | -0.024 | -0.02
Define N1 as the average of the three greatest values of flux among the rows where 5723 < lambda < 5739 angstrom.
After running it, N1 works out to 3.46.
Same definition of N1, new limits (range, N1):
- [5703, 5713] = 2.98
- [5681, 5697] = 3.27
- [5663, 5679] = 3.11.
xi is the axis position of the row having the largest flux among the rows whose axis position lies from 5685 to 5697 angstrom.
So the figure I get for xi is 5692.0 angstrom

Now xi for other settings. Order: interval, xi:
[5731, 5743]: 5734.0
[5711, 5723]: 5718.0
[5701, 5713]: 5712.0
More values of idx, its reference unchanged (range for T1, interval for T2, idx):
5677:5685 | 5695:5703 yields -0.01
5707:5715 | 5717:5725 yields -0.05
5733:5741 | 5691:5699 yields -0.02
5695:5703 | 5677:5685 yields -0.05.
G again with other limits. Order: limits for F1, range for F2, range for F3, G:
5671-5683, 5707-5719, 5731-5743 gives 0.96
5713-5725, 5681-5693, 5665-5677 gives 0.97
